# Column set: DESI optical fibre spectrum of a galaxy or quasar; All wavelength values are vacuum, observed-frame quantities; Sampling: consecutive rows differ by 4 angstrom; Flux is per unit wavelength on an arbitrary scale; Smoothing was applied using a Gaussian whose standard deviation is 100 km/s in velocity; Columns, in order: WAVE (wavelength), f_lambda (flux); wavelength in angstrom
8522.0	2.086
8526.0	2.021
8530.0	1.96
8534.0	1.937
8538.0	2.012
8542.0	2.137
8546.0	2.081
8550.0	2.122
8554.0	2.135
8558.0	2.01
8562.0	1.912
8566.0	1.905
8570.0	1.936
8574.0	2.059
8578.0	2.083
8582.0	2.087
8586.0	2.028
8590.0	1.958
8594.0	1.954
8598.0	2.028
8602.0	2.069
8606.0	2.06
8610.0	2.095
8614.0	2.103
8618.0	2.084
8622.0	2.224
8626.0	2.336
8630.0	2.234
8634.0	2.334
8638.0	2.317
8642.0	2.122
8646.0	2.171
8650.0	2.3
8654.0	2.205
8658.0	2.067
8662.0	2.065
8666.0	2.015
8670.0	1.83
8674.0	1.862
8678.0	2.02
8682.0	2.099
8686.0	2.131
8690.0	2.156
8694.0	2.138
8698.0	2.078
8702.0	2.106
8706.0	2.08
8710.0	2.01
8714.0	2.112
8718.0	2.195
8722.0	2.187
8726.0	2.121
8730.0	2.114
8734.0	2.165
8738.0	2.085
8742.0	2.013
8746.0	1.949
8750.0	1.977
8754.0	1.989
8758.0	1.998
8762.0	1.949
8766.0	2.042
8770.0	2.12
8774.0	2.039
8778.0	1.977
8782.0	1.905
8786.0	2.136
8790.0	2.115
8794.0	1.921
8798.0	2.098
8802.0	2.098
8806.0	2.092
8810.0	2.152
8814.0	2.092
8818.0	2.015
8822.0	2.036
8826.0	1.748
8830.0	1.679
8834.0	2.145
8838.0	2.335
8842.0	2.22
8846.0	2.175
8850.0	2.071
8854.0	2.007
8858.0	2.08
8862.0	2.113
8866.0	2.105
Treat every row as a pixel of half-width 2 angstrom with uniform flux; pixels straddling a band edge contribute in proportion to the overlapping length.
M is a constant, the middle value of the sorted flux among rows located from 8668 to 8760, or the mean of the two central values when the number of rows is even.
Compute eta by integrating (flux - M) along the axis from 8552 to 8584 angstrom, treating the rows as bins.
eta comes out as -2.2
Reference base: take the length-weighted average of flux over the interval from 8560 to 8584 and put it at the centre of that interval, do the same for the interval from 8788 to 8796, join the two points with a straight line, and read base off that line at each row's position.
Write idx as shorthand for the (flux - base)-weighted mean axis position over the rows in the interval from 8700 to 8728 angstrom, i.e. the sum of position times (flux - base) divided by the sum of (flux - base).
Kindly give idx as 8716.4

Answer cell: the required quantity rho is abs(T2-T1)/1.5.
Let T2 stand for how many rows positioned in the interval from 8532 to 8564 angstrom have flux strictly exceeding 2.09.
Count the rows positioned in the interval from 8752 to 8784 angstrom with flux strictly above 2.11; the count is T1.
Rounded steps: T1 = 1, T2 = 3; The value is 1.3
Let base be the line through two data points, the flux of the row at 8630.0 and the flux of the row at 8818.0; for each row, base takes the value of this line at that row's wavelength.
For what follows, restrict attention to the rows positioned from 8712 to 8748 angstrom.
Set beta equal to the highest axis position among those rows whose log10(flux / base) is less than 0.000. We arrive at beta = 8746.0 angstrom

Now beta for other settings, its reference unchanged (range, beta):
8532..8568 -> 8566.0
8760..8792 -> 8782.0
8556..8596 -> 8594.0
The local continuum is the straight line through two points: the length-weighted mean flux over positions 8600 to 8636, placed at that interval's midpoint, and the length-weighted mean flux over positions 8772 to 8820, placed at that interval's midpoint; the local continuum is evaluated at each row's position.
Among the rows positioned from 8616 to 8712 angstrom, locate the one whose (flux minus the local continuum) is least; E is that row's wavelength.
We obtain 8670.0 angstrom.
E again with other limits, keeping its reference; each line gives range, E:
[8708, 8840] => 8830.0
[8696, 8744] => 8710.0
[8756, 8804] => 8782.0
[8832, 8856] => 8854.0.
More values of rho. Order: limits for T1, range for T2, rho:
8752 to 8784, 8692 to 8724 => 2.7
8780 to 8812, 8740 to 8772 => 1.3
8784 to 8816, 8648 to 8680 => 0.7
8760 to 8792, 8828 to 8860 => 0.7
